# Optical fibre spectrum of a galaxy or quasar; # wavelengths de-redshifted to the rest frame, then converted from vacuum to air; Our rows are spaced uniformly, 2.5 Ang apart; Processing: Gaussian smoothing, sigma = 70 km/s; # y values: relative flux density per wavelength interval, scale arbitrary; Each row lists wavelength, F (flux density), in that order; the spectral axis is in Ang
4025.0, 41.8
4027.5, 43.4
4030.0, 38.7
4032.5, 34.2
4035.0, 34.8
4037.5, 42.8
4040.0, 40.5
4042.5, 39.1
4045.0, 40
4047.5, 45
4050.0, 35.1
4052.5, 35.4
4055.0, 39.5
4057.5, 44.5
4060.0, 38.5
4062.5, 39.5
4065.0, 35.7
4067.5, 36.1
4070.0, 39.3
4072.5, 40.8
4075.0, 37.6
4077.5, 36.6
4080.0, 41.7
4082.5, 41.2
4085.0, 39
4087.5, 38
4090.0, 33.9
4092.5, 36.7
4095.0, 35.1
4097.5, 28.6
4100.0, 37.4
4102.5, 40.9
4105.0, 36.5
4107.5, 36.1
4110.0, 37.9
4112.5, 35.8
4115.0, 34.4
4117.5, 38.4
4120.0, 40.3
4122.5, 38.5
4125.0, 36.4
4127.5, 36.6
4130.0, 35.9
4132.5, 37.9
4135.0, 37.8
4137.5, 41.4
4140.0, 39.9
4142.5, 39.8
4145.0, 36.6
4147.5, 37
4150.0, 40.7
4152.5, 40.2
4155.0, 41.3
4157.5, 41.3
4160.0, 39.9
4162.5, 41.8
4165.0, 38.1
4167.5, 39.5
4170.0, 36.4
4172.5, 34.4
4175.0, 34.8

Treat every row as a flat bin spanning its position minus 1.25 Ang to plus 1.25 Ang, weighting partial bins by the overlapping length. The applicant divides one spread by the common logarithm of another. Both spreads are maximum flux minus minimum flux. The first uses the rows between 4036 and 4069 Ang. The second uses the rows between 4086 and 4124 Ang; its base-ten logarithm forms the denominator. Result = 9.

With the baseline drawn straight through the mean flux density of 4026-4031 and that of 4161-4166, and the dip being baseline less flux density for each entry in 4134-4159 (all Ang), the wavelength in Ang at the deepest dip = 4145.0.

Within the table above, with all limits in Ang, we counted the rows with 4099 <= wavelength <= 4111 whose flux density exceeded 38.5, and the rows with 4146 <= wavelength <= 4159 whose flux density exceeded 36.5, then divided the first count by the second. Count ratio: 0.2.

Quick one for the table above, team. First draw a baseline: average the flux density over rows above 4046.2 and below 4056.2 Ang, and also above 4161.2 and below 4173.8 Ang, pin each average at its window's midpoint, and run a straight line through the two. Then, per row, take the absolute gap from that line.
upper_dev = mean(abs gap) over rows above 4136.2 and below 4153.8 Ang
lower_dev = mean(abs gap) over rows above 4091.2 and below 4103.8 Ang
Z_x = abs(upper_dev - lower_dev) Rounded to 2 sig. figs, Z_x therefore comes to 1.7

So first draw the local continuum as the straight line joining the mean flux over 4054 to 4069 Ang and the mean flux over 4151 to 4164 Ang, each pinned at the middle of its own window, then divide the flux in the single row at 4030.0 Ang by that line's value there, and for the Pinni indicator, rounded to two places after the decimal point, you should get 1.01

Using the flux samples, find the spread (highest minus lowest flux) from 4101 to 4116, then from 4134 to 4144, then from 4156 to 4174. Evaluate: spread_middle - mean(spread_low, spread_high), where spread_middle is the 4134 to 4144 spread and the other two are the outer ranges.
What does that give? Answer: -3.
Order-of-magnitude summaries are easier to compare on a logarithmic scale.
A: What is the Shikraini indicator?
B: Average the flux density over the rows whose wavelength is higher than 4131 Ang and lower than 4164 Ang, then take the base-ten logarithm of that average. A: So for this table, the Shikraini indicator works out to 1.60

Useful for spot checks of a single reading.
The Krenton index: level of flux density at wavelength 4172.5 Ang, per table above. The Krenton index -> 34.4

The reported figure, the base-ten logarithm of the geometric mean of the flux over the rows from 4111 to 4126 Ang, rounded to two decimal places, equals 1.57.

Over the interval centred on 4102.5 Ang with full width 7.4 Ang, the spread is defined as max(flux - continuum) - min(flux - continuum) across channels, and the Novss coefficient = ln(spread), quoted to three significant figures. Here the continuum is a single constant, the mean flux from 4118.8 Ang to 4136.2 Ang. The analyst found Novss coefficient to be 1.48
